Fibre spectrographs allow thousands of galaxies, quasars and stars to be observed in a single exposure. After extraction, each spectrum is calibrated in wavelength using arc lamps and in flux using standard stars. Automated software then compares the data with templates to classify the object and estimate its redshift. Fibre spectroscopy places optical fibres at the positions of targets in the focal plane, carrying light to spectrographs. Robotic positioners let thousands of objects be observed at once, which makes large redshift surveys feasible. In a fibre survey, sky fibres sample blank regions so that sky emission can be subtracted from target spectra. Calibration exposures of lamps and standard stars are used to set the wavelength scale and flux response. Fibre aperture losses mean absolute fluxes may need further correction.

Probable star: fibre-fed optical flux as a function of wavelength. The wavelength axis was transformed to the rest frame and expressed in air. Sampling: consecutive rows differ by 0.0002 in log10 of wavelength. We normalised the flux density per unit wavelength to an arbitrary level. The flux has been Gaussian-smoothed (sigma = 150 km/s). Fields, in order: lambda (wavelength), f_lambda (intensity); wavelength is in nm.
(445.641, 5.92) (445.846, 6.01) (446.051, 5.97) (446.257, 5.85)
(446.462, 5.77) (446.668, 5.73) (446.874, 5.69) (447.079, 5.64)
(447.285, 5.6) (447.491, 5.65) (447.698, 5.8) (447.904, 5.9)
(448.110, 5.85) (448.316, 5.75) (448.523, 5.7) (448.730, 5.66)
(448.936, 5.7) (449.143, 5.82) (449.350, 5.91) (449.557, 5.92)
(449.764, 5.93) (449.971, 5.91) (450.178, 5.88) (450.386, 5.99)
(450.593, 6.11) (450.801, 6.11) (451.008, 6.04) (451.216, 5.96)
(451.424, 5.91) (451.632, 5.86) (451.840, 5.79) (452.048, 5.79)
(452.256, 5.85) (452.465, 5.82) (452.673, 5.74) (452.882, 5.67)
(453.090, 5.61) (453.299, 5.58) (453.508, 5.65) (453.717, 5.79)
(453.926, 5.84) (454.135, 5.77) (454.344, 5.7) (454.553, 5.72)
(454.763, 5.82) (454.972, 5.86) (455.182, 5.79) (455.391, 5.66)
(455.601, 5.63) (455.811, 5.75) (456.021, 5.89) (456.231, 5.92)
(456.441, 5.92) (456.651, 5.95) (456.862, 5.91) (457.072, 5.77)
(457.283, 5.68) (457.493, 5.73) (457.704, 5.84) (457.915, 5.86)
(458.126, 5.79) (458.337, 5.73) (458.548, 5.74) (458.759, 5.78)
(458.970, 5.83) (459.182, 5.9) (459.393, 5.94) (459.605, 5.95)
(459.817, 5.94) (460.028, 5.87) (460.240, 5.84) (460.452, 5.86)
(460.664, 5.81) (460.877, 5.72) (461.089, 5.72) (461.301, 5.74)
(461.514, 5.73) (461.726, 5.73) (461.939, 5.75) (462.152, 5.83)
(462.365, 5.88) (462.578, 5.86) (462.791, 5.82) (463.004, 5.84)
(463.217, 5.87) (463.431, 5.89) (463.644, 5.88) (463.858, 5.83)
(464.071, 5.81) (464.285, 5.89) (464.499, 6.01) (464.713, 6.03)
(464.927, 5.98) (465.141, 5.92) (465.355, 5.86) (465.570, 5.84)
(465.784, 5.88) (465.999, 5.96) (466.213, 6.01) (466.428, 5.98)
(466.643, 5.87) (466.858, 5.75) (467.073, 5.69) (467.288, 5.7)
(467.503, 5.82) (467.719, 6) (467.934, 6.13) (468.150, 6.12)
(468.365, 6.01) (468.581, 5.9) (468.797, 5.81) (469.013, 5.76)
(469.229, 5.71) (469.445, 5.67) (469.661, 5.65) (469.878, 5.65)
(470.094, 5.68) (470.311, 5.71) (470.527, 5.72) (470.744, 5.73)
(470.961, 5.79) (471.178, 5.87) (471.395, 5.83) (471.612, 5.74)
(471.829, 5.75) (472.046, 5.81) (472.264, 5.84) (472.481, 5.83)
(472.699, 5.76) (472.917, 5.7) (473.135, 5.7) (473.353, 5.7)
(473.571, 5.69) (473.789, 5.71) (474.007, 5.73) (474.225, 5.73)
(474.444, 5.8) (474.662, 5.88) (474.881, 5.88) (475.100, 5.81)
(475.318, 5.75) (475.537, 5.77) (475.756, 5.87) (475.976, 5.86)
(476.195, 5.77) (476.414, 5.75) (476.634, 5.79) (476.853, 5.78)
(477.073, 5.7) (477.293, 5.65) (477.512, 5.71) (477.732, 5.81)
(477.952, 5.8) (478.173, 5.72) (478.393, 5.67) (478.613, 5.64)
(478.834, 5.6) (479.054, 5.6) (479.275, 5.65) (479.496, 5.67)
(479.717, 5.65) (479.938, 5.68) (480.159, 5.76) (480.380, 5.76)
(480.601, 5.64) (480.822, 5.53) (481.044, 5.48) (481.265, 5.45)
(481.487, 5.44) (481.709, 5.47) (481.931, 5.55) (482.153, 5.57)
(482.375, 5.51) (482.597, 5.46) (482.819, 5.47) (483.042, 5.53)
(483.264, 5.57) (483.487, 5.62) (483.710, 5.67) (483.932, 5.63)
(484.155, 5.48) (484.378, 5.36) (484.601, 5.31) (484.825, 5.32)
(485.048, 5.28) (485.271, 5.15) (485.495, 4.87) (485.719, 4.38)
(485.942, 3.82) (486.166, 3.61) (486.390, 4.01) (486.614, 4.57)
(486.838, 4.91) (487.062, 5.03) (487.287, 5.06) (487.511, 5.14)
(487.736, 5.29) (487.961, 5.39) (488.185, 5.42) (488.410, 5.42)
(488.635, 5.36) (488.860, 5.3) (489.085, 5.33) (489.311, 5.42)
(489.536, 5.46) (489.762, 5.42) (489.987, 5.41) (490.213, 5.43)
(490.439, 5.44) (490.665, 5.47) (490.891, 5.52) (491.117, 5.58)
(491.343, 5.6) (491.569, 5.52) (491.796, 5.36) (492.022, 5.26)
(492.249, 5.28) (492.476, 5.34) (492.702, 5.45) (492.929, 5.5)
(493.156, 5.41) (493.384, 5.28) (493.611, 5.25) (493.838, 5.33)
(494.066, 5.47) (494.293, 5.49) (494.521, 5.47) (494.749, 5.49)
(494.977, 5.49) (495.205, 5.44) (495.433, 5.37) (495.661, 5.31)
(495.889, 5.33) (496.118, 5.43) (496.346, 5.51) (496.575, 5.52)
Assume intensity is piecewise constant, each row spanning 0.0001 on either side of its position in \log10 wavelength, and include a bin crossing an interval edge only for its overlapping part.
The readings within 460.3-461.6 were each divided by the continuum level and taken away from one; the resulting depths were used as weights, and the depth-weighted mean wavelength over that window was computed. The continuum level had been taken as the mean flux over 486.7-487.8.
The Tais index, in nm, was 460.96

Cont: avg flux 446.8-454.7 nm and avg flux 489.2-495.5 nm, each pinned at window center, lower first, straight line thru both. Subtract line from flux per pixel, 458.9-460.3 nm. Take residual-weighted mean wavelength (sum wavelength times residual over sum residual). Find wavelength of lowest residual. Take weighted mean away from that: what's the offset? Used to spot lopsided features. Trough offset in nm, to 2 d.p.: -0.64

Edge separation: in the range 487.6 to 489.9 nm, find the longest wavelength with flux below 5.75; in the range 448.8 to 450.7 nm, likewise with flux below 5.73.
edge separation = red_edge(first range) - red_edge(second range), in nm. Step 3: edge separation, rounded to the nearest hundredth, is 40.83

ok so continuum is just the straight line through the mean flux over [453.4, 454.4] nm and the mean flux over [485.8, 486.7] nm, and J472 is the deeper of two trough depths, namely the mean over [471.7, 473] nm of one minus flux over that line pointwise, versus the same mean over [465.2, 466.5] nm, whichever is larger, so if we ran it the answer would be -0.16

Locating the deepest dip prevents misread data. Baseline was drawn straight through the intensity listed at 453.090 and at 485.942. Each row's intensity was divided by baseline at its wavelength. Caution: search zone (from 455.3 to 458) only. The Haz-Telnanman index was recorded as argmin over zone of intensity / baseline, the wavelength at 455.601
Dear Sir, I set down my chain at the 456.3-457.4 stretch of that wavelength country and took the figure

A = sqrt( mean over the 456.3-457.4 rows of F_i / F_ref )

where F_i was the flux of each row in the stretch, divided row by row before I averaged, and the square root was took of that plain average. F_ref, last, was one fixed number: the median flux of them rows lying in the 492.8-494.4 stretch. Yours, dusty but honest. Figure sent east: 1.04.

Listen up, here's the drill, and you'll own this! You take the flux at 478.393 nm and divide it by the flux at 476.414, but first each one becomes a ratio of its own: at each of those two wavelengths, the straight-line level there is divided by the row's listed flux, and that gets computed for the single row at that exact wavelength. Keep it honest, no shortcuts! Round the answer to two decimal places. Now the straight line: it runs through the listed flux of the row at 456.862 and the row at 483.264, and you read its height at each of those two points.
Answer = 1.01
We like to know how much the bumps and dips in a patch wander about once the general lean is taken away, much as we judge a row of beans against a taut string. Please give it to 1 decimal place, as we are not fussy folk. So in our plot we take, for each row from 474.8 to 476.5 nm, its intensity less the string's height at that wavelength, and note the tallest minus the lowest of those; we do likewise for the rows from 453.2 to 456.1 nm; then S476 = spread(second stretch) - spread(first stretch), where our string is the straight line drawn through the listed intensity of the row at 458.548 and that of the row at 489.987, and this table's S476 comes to 0.2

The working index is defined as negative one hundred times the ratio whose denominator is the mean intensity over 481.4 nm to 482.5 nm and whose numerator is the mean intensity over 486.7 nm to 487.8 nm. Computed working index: -92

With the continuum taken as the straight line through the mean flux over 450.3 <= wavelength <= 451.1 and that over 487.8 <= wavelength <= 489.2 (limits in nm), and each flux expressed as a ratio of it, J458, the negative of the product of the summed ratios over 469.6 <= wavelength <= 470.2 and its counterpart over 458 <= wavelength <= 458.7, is -8.7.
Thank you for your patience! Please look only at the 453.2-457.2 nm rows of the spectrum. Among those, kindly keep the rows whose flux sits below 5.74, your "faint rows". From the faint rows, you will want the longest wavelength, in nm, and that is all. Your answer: 455.601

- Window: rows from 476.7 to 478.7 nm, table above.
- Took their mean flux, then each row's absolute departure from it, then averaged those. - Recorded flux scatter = 0.051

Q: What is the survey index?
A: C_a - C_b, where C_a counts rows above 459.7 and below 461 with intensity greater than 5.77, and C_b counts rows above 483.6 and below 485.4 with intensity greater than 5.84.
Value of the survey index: 5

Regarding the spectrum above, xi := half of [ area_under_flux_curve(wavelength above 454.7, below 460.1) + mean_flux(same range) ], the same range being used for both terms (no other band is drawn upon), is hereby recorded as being 19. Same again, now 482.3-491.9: 28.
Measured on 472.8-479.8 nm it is 23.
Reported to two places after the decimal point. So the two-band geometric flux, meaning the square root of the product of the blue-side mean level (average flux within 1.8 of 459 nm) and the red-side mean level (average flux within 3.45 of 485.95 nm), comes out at 5.47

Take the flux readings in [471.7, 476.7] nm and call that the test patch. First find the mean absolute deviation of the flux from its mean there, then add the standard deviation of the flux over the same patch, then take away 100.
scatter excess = -99.9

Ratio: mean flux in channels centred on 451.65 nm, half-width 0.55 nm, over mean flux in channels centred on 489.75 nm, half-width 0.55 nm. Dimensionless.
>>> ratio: 1.080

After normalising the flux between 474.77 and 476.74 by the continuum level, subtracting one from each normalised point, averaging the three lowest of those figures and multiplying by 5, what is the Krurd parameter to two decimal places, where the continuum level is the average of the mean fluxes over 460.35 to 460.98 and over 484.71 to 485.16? 0.19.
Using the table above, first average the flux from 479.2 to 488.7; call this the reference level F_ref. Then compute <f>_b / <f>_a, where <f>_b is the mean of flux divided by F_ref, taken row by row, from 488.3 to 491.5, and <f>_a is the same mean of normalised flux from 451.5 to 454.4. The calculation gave 0.95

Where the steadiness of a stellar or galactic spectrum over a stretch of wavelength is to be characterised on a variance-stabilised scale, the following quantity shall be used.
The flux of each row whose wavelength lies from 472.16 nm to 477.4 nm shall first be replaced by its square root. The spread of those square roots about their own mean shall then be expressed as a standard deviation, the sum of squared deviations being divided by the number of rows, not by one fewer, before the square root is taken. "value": 0.014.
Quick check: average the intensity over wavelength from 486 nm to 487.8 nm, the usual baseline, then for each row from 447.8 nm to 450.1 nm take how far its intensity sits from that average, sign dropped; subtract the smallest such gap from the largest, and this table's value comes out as 0.27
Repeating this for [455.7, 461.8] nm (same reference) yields 0.27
